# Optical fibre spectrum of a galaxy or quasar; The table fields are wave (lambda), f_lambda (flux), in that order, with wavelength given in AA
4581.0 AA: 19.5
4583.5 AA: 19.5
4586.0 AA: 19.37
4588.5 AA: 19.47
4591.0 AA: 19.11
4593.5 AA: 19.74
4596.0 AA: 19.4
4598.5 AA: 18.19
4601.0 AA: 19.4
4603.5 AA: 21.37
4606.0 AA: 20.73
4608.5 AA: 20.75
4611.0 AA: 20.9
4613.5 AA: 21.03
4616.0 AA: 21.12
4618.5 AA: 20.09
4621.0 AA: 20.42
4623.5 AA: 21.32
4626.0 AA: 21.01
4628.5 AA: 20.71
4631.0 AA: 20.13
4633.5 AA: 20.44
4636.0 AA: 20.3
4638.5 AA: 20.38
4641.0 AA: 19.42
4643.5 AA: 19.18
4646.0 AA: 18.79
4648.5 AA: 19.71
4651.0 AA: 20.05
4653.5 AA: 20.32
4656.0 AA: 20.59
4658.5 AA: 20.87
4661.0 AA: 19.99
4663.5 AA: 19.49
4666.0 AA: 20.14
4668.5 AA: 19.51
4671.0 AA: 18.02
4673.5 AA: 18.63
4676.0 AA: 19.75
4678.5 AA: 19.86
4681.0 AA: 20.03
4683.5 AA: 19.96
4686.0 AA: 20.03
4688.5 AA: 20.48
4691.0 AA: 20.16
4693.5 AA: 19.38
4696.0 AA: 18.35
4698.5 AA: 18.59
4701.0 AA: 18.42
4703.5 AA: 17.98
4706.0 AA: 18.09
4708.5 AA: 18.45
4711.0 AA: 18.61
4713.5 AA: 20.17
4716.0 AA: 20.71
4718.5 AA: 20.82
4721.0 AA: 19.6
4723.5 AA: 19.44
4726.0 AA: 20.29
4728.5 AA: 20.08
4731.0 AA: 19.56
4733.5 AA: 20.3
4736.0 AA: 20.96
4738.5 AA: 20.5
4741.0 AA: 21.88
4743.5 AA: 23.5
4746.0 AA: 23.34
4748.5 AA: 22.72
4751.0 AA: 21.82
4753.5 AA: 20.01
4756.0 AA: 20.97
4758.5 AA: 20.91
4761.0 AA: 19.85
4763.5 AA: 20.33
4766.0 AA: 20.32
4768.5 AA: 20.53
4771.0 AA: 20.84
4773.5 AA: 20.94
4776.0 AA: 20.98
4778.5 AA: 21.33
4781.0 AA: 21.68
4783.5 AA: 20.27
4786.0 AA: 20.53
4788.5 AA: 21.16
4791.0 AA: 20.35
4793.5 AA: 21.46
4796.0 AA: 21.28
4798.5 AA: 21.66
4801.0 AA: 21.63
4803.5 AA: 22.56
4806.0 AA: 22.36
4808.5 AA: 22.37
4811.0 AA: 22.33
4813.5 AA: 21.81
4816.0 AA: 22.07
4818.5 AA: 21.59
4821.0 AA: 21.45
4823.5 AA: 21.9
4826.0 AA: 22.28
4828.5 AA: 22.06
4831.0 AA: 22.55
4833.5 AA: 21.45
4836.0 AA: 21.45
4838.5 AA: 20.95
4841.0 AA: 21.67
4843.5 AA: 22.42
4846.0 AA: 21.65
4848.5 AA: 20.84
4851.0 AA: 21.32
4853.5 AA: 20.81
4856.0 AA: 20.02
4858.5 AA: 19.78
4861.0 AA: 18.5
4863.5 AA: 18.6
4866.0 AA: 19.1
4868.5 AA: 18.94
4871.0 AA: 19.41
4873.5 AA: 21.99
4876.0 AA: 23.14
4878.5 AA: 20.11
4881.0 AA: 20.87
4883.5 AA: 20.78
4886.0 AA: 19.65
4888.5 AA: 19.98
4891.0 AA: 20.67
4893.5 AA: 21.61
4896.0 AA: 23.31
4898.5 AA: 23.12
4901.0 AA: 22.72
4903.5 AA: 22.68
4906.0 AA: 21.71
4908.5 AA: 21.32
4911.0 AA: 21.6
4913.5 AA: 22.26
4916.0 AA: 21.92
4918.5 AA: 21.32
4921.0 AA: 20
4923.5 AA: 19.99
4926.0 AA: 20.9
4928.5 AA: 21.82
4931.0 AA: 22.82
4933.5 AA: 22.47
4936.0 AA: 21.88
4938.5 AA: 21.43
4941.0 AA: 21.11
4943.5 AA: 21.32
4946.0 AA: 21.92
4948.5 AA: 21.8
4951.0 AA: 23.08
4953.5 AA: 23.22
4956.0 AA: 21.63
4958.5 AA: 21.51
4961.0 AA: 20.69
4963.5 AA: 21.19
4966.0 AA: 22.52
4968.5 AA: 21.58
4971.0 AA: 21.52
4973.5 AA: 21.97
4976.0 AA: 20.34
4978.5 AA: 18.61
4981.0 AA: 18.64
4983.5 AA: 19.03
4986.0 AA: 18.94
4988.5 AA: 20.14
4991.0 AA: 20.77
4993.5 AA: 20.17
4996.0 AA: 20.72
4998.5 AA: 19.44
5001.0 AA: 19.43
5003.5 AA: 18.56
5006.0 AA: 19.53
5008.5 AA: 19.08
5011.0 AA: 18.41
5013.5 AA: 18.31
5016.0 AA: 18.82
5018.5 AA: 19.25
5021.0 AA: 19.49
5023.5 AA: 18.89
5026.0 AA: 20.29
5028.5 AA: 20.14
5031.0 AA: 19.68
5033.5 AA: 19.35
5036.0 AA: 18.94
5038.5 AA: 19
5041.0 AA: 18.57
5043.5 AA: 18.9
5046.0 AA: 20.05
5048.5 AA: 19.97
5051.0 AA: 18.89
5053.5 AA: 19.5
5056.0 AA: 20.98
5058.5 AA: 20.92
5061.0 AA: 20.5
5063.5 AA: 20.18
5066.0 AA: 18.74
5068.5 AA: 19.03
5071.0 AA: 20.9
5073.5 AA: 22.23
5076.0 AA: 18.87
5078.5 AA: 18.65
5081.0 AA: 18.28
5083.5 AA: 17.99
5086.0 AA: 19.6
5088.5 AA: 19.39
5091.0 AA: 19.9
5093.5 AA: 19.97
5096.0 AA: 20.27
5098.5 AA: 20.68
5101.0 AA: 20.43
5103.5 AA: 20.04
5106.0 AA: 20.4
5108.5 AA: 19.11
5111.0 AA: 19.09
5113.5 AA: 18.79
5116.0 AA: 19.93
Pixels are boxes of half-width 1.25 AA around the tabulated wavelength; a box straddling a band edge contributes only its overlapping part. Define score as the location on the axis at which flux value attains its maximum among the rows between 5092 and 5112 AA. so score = 5098.5 AA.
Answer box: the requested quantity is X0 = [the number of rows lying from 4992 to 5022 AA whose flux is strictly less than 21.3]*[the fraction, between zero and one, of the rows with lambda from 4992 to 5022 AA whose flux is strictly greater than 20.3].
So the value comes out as 1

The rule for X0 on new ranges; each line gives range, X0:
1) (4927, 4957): 1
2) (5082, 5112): 3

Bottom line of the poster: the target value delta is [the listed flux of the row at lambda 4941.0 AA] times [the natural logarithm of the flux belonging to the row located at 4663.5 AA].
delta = 63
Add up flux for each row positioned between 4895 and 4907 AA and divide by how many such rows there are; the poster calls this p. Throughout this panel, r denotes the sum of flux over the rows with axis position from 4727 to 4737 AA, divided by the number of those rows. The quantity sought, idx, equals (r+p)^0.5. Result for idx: 6.55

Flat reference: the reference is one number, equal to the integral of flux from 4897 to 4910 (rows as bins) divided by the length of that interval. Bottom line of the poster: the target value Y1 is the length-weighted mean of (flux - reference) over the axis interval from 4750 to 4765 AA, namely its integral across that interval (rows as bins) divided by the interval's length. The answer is -1.69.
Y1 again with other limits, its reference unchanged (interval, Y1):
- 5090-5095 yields -2.36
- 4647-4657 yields -2.19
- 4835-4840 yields -1.10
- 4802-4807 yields 0.11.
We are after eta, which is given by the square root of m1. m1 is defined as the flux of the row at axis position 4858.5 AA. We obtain 4.45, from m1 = 19.78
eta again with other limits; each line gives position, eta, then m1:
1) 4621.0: 4.52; 20.42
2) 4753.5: 4.47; 20.01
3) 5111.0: 4.37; 19.09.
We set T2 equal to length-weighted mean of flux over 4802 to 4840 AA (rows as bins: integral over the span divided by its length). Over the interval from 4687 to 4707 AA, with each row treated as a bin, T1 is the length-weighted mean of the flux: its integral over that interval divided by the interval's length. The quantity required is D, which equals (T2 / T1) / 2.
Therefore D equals 0.579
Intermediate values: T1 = 19.0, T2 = 21.9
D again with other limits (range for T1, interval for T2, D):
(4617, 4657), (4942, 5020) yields 0.505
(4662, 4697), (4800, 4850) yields 0.559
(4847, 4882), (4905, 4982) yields 0.529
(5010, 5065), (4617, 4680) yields 0.512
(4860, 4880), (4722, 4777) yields 0.523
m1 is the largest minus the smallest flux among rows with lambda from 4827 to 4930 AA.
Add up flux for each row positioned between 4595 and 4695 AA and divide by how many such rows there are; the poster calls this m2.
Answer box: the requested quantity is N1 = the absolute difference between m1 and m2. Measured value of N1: 15.2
